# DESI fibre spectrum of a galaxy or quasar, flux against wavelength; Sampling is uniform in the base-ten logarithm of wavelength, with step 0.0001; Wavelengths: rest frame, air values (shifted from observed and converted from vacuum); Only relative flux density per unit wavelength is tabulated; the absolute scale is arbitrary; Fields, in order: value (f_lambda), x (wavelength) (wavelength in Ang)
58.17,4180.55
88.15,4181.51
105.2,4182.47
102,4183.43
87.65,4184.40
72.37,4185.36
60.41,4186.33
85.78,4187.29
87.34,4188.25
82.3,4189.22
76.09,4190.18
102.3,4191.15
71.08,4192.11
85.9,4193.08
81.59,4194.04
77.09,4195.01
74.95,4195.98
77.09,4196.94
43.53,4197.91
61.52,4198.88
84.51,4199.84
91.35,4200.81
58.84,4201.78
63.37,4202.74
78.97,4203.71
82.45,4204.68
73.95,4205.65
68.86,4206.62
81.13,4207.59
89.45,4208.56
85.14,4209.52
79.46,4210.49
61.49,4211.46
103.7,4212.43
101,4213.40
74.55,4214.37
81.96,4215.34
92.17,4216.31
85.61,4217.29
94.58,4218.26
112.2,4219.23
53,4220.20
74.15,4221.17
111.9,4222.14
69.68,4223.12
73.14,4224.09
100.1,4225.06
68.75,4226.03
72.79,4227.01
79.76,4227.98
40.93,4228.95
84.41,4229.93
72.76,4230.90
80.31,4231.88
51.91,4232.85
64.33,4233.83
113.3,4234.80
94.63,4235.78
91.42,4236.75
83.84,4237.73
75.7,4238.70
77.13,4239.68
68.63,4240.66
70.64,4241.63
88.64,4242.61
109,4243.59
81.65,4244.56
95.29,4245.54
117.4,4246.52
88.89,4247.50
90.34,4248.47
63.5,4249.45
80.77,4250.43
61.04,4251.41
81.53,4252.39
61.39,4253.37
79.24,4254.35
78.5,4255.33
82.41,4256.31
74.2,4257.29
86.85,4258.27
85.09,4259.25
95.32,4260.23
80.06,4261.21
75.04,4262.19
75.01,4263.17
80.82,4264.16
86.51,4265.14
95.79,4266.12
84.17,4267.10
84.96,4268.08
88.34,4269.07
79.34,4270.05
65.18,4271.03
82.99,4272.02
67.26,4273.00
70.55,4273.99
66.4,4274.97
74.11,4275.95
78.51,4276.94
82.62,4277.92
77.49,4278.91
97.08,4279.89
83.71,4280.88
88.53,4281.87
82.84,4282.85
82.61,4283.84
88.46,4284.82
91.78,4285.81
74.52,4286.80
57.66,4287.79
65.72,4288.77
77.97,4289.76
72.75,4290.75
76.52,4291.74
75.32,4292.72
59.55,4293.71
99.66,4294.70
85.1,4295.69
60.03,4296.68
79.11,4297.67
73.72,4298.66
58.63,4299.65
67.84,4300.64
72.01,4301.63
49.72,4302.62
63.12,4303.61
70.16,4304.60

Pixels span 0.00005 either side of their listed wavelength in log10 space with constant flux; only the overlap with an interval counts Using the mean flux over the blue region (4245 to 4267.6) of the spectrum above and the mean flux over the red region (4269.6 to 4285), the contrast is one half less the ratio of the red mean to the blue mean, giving -0.46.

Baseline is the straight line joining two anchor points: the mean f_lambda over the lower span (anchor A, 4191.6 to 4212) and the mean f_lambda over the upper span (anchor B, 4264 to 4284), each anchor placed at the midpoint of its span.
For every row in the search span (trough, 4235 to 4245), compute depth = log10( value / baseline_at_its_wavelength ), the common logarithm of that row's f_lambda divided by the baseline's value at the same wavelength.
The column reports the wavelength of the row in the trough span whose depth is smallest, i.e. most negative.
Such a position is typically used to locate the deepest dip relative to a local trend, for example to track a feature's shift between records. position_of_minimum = 4240.66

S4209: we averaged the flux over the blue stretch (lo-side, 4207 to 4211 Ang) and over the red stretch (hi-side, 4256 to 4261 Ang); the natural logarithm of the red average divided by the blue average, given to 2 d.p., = 0.01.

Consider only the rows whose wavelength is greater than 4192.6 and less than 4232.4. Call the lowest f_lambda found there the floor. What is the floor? 40.93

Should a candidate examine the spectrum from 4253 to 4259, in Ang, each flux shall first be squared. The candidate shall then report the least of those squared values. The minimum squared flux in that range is 3769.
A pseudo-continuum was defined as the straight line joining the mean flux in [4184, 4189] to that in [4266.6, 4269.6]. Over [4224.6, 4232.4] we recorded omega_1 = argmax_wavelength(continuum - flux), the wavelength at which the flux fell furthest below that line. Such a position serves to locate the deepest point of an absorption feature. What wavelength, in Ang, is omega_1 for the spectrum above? 4228.95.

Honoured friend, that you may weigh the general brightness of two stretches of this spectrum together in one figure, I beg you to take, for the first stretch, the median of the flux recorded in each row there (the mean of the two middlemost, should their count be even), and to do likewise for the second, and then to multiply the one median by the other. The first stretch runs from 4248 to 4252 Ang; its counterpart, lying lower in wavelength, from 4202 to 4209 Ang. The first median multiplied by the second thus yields 5697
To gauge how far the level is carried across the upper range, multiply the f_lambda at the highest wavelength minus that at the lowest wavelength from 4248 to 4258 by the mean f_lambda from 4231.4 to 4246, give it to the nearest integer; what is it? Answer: -1341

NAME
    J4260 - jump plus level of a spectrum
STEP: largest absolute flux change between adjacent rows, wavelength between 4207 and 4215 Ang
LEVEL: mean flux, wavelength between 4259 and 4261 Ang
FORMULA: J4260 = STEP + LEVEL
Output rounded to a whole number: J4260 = 132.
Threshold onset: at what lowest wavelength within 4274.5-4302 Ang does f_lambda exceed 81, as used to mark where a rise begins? 4277.92 Ang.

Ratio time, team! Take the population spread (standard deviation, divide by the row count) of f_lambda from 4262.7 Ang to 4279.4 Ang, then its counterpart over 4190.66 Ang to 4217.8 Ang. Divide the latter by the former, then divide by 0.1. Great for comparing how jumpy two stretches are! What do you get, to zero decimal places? 16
